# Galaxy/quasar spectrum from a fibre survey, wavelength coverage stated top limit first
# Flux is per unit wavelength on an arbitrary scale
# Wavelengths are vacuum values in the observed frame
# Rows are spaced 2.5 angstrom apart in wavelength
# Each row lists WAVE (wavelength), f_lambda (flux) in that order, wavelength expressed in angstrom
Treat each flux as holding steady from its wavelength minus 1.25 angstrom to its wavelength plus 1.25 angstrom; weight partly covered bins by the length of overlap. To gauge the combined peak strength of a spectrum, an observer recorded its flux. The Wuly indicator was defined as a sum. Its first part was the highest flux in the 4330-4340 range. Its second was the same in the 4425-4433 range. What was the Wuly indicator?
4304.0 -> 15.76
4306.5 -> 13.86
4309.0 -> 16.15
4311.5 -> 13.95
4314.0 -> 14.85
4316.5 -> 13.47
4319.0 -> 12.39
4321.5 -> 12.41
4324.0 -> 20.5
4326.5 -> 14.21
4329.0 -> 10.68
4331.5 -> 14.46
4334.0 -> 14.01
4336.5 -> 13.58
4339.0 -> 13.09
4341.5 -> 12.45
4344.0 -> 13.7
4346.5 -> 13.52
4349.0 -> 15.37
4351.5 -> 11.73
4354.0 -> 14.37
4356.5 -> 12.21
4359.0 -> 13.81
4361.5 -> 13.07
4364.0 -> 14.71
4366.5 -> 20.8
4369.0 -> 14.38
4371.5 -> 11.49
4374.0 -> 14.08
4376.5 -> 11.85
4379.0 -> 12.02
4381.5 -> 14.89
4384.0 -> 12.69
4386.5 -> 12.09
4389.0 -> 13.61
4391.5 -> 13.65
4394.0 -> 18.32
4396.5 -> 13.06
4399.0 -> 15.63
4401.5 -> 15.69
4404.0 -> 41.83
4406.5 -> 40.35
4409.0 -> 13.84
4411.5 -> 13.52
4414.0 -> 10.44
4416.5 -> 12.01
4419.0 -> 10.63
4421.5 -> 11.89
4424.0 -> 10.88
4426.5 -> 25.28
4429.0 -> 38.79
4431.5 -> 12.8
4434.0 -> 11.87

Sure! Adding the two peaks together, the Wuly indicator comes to 53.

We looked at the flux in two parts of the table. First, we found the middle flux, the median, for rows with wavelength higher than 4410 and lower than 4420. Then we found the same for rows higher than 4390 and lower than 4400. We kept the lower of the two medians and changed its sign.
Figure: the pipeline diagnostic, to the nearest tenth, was -11.3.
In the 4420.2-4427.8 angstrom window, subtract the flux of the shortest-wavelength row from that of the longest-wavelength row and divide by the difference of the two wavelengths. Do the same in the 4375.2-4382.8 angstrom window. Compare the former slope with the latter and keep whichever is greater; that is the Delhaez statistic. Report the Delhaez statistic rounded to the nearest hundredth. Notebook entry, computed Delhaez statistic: 2.68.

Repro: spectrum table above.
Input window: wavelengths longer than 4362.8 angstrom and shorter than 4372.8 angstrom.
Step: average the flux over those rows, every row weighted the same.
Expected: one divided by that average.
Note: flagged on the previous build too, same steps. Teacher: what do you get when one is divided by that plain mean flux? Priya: 0.065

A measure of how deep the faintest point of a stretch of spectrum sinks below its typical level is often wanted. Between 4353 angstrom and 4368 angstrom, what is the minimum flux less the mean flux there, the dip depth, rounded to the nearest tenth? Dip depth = -2.6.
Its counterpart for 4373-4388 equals -1.1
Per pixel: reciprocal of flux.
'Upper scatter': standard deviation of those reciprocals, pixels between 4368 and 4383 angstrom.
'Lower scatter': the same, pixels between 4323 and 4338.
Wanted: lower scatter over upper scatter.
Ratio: 1.63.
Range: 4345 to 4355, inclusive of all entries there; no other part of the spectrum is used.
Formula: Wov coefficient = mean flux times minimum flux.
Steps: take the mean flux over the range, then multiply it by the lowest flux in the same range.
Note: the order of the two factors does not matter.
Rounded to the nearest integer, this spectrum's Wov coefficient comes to 161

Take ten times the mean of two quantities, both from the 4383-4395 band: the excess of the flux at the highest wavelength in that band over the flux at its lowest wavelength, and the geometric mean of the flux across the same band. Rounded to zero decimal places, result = 98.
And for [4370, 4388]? 66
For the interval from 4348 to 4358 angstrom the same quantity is 51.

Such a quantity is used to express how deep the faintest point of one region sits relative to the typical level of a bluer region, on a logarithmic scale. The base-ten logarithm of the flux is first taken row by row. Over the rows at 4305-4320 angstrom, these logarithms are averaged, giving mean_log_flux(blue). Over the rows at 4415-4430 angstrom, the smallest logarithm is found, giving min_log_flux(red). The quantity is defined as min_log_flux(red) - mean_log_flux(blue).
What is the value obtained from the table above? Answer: -0.12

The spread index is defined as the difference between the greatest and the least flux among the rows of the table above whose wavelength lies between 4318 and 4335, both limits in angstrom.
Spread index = 10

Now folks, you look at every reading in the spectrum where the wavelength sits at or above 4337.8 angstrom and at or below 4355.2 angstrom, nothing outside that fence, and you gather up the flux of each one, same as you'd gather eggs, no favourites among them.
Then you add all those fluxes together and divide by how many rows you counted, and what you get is 13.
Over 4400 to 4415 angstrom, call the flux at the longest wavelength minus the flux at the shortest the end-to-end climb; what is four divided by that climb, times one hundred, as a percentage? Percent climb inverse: -76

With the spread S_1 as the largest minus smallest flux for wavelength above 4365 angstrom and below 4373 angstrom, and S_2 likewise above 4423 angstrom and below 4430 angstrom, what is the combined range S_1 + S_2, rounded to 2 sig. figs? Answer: 37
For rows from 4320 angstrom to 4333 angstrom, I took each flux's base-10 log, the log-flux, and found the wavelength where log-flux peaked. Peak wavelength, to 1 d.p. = 4324.0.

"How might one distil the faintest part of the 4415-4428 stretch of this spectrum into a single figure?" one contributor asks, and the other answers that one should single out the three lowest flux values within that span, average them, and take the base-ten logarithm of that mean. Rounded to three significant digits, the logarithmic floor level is 1.05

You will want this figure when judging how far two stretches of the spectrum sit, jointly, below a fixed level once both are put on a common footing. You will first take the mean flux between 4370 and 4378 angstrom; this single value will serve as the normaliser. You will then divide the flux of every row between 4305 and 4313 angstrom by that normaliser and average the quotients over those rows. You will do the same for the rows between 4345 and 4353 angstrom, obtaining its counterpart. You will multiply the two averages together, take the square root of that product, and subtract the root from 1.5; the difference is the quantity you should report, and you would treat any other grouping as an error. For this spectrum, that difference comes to 0.37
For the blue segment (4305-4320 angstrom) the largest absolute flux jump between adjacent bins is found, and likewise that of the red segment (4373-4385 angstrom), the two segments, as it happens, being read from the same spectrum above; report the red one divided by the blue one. 1.3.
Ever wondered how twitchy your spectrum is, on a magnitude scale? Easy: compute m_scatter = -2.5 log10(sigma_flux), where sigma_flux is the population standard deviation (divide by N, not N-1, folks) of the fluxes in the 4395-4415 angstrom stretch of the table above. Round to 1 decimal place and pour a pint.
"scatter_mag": -2.7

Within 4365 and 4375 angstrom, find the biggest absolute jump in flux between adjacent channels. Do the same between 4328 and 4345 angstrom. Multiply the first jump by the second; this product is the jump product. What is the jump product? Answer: 24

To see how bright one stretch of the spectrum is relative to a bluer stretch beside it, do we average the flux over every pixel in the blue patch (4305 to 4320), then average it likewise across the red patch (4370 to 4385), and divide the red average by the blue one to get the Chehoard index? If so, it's 0.91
